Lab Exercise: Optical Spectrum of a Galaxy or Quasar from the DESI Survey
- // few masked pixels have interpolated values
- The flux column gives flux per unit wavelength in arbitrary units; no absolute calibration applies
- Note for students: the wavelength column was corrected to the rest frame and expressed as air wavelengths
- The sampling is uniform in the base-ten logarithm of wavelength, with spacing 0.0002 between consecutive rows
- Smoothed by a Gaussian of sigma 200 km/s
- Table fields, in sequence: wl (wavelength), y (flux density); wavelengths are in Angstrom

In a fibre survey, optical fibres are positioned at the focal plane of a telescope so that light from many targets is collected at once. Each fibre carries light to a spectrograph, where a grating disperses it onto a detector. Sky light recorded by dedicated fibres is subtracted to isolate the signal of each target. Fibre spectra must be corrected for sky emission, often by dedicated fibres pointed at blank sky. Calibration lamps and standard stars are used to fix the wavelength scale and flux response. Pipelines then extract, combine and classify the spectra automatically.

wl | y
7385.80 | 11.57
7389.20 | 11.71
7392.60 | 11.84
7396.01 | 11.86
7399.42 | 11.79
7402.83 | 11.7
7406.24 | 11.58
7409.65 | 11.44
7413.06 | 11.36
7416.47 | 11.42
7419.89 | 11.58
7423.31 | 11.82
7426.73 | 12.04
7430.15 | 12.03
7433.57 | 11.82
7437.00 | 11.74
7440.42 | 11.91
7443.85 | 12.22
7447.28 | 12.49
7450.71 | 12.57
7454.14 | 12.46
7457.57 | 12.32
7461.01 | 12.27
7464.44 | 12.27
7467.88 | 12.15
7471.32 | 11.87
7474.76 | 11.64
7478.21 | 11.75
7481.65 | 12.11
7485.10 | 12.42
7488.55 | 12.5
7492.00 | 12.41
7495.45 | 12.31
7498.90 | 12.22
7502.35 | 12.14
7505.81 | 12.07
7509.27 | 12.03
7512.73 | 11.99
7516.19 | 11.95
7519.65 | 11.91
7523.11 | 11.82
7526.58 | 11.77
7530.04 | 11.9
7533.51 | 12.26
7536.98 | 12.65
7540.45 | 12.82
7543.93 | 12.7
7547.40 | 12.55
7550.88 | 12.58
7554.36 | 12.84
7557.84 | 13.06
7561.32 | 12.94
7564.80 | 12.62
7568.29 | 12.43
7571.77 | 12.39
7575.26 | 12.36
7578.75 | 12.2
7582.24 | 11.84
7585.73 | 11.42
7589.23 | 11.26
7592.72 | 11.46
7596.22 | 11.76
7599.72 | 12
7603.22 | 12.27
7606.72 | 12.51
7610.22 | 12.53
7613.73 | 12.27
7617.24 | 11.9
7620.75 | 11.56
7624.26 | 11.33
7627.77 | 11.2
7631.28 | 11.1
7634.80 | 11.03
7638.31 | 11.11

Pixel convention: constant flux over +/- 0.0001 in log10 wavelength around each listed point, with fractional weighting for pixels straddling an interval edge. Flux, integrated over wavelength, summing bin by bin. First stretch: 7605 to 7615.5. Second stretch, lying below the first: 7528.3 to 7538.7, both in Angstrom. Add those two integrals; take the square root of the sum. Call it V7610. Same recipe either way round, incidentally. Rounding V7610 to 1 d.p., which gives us 16.1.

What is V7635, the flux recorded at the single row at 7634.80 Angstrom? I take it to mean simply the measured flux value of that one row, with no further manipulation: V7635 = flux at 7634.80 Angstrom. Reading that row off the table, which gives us 11.03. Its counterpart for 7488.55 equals 12.5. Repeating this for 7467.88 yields 12.15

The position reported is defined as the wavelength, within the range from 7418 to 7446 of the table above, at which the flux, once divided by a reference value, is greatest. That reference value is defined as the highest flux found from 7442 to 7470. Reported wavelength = 7443.85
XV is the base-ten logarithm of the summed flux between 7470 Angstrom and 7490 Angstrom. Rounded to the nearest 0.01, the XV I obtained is 1.86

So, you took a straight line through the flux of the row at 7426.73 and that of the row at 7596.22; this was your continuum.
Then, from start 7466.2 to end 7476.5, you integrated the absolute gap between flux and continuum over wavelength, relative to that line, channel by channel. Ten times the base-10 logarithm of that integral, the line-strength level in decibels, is 3.1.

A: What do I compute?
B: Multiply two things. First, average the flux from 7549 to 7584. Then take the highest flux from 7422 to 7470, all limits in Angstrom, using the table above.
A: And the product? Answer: 157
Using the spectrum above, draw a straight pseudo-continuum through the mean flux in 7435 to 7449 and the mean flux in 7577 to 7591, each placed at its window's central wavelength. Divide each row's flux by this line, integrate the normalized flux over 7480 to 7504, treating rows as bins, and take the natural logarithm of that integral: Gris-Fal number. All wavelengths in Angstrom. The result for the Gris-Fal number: 3.2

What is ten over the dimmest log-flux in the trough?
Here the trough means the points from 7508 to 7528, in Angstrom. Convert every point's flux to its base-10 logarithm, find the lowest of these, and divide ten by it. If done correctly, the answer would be 9.34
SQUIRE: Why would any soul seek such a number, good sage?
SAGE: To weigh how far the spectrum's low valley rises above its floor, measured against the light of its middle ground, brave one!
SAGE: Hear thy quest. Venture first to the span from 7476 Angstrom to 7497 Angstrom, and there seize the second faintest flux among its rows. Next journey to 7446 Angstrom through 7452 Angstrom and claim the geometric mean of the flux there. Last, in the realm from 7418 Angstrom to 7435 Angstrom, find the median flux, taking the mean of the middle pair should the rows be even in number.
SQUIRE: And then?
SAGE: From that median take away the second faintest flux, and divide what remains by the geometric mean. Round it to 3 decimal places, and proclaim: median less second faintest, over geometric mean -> -0.023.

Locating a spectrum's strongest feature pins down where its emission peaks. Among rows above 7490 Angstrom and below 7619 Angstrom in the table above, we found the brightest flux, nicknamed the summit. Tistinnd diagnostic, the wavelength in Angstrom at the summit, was 7557.84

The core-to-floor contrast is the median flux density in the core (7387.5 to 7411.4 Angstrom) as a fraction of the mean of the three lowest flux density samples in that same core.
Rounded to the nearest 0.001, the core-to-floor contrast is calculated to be 1.012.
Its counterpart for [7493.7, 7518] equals 1.007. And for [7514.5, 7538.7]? 1.007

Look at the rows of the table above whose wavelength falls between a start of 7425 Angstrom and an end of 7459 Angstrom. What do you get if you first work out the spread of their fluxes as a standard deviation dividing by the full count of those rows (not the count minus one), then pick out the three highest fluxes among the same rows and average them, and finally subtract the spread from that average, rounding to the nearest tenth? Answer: 12.2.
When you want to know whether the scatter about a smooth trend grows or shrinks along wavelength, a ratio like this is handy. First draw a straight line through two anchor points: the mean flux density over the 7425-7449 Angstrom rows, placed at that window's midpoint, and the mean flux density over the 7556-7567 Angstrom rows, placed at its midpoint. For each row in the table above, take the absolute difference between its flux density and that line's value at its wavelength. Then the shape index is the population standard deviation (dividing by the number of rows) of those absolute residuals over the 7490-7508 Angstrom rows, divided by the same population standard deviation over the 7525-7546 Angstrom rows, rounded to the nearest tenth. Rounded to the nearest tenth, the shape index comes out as 0.4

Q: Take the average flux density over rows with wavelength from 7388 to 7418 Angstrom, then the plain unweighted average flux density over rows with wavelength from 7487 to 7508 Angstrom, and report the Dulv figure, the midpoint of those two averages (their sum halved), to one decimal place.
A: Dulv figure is 12.0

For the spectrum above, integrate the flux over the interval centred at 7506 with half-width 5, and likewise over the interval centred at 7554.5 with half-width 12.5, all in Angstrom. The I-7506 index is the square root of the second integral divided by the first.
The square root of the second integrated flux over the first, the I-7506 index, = 1.6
